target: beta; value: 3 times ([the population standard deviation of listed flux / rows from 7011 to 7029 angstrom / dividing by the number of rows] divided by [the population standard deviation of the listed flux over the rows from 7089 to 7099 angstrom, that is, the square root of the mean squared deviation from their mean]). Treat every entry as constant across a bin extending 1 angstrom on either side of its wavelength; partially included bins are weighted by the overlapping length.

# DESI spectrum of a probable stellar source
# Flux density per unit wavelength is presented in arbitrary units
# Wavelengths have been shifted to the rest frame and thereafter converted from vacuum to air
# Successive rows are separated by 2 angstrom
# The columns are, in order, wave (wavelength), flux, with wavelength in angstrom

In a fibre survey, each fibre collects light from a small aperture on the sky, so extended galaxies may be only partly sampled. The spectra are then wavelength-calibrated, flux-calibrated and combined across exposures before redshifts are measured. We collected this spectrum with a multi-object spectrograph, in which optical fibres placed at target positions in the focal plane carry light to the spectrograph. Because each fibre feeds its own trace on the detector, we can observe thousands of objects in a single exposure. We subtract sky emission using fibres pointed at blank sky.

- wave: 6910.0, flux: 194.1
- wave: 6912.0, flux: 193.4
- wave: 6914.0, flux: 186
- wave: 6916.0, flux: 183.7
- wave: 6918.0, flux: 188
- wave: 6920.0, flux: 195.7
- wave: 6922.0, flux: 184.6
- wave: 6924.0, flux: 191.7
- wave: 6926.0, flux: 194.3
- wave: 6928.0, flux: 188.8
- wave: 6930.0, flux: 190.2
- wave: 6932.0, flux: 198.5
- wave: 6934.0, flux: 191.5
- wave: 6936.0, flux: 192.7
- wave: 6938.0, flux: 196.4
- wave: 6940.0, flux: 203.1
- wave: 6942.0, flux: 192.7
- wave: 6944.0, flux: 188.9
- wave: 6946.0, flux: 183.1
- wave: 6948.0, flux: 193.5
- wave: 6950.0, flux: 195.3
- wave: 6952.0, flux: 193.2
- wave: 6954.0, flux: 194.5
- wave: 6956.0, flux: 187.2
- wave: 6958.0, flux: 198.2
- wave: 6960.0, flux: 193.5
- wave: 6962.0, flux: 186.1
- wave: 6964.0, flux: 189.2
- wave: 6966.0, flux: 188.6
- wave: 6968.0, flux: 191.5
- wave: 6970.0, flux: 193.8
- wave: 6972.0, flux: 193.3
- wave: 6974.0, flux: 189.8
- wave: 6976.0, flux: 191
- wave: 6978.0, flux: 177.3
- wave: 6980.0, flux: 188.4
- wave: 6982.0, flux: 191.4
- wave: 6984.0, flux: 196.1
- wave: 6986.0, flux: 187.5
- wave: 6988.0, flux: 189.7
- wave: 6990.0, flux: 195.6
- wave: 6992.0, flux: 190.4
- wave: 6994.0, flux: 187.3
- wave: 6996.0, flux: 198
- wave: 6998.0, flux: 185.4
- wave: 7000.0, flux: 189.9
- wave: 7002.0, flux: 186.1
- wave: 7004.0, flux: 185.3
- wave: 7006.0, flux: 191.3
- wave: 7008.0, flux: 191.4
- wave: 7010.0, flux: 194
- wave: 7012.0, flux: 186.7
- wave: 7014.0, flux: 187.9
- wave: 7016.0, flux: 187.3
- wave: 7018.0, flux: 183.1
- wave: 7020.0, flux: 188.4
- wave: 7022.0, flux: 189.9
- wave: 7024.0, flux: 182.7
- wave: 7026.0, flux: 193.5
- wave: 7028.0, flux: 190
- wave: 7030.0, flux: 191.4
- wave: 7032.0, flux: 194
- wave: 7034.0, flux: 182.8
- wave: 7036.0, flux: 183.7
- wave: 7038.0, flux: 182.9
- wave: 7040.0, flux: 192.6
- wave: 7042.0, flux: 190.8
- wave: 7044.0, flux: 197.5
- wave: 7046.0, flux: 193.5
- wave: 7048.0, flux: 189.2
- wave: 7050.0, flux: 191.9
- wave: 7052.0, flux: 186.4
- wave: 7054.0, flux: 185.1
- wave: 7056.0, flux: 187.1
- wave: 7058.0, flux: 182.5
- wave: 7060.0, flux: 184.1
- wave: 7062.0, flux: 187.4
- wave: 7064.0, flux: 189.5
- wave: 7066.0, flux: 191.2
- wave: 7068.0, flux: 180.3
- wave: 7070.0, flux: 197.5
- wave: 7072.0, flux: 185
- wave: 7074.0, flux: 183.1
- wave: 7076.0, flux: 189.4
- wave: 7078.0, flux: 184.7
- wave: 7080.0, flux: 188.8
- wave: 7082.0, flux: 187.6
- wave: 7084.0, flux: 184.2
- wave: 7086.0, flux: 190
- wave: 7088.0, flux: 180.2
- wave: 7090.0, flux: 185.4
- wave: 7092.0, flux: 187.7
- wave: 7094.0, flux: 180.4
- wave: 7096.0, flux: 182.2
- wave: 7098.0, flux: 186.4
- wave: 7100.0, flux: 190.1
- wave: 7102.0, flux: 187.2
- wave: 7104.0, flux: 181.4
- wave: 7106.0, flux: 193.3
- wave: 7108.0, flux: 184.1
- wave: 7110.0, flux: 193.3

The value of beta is 3.5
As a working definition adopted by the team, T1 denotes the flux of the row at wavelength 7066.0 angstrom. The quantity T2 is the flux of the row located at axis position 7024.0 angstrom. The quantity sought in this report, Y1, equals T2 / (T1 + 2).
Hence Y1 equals 0.95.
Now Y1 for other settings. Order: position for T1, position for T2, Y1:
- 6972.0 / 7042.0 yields 0.98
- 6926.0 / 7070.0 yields 1.01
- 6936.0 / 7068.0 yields 0.93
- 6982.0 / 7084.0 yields 0.95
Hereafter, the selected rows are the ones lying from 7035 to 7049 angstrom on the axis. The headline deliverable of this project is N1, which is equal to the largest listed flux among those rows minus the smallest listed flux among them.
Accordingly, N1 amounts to 14.6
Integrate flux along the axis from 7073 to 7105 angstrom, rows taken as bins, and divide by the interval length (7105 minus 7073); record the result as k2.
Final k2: 186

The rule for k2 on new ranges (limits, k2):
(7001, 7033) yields 189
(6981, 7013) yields 190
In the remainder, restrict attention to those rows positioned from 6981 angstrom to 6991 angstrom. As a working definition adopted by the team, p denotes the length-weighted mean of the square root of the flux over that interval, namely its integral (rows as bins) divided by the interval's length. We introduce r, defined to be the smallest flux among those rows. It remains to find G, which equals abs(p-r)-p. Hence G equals 160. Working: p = 13.9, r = 187.5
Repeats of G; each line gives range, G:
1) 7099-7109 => 154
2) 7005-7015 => 159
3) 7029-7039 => 155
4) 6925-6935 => 161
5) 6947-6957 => 159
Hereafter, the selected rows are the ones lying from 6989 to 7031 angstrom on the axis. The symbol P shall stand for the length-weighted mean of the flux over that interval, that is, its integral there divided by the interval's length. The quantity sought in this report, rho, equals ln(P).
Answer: 5.24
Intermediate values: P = 189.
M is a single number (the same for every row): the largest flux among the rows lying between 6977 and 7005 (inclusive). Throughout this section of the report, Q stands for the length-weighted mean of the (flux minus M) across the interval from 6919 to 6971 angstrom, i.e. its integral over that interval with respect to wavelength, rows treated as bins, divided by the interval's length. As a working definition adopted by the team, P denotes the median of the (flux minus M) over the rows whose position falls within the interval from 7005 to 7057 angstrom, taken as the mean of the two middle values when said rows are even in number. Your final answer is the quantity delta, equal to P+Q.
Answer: -14.3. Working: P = -8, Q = -6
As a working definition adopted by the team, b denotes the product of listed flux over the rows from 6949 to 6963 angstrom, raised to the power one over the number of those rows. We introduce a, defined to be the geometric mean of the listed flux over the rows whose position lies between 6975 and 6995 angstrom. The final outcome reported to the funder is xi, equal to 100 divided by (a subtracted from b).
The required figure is 32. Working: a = 189.4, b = 193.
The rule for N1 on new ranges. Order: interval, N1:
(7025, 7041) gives 11.2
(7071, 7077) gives 6.3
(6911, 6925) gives 12.0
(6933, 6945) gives 14.2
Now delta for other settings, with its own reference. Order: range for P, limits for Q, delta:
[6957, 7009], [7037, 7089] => -18.1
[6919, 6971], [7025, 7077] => -14.7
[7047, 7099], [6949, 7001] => -18.7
